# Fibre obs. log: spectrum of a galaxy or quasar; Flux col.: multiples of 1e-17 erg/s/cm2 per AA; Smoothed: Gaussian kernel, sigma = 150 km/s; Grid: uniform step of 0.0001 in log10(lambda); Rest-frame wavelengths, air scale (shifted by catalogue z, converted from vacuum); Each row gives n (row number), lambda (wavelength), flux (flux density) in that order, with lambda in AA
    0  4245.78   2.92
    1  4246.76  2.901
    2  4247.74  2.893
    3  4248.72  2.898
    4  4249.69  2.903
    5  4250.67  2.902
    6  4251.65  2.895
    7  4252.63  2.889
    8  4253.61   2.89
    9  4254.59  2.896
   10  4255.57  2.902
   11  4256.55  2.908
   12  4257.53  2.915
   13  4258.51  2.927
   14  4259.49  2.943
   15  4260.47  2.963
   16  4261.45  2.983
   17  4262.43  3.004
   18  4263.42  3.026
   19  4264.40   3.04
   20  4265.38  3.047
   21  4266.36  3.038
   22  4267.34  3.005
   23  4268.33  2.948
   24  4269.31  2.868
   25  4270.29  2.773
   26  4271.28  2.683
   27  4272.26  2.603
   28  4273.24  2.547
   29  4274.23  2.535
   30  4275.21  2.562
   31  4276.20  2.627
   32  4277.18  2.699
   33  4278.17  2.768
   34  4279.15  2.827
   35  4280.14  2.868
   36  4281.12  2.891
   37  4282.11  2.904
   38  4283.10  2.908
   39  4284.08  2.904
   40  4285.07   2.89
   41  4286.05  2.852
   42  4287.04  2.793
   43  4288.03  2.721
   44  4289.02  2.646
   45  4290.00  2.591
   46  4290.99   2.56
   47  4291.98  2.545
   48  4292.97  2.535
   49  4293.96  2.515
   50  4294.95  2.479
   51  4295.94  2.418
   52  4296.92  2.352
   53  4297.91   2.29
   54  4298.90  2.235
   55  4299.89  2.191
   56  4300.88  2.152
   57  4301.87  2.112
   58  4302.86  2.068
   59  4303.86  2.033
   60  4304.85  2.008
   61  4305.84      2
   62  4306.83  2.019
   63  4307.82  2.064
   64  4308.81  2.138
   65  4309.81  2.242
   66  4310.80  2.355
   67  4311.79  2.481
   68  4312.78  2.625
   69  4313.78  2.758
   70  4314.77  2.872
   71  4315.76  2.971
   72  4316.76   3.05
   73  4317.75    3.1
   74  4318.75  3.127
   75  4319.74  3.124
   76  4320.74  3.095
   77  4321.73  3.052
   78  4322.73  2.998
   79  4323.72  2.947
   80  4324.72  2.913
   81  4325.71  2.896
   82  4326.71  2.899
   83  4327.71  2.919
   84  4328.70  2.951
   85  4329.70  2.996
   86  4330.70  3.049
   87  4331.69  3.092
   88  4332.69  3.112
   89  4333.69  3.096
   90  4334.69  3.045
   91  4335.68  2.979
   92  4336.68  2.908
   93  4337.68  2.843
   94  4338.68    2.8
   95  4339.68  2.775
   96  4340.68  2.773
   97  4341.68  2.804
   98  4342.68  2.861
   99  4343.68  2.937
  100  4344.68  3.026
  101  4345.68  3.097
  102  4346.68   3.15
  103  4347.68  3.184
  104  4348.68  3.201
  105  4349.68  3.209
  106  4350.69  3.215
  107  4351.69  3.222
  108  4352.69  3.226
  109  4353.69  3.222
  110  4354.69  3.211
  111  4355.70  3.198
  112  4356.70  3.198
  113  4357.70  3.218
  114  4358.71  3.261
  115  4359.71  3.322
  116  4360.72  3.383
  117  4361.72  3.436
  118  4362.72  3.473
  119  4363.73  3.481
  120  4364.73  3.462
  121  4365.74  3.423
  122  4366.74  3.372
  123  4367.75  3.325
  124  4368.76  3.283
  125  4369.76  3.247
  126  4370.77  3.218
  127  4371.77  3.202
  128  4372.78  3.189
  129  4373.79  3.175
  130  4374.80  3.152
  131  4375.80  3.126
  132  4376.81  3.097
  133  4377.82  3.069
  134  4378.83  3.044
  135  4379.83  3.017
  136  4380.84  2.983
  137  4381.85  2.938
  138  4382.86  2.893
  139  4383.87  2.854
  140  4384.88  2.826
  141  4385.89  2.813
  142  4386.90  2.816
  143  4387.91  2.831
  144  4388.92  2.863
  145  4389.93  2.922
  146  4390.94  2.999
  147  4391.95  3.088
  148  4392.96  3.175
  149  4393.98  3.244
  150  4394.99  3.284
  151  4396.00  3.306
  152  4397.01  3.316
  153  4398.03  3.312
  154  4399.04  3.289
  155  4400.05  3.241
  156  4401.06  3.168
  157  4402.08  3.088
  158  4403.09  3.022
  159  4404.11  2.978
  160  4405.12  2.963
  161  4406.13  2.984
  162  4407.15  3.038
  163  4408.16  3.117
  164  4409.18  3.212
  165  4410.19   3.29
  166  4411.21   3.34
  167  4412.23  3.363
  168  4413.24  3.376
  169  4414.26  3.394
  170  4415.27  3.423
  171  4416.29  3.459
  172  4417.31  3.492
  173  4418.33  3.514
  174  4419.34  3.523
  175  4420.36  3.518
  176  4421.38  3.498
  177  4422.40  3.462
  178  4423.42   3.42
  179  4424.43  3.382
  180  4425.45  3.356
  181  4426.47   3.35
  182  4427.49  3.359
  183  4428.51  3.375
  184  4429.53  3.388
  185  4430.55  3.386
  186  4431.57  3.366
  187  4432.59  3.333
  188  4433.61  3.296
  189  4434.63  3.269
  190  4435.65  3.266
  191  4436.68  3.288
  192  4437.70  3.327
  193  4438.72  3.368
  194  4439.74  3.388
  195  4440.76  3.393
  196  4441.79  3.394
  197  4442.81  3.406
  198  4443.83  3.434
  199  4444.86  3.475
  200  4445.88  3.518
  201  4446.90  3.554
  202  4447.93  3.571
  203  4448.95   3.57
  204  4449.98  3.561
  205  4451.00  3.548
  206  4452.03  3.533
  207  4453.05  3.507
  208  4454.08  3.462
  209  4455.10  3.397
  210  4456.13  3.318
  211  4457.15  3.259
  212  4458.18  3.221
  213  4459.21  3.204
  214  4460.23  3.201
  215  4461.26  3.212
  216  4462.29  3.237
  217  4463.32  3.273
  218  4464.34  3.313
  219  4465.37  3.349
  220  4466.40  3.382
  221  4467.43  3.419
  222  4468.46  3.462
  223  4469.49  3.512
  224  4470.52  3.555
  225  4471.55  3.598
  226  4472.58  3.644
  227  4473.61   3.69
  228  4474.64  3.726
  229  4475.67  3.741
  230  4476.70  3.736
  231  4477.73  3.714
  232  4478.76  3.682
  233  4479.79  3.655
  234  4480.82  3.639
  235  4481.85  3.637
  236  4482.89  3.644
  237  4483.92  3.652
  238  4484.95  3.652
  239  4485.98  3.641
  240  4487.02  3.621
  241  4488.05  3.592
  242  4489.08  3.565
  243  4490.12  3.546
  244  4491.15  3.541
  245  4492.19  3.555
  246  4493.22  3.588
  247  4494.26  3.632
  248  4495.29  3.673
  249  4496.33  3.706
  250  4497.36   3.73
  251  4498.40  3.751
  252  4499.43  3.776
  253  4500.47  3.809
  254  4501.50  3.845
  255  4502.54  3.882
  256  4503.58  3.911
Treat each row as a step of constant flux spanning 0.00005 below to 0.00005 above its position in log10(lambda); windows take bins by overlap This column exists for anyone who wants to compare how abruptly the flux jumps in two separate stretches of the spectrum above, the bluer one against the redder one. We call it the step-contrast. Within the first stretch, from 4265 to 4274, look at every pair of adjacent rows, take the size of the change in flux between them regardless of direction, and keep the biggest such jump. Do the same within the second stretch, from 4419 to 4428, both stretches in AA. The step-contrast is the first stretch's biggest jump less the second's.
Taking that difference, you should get 0.053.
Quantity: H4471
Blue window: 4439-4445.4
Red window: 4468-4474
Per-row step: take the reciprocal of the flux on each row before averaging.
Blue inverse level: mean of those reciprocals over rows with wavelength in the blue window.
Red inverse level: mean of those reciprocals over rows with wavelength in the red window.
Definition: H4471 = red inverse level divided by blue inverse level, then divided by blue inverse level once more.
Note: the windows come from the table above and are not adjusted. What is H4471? 3.26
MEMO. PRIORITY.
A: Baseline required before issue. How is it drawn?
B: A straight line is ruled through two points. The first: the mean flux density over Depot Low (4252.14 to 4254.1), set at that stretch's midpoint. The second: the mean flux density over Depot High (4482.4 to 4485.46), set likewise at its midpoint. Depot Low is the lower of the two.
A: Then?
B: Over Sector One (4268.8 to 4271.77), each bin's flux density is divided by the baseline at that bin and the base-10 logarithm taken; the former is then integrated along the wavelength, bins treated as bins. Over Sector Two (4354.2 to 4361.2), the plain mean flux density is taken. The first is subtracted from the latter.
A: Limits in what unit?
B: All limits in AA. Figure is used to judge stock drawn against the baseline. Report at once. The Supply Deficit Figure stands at 3.3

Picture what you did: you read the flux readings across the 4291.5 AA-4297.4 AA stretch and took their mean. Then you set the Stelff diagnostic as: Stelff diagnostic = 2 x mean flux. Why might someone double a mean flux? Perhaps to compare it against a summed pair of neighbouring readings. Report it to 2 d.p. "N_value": 4.95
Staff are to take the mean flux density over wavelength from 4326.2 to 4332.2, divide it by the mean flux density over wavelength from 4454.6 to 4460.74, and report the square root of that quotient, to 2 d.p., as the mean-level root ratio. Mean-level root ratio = 0.96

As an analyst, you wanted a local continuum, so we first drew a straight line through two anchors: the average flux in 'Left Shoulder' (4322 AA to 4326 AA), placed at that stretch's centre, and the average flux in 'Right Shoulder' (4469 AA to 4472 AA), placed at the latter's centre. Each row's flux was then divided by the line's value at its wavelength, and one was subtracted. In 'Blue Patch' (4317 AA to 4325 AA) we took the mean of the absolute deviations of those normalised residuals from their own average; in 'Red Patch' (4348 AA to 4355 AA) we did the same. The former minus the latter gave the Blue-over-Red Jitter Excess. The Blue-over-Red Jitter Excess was 0.024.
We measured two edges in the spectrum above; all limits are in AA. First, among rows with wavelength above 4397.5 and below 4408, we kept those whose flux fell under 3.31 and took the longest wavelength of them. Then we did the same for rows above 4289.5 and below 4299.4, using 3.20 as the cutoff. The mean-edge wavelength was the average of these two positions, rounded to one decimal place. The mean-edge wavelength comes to 4353.0 AA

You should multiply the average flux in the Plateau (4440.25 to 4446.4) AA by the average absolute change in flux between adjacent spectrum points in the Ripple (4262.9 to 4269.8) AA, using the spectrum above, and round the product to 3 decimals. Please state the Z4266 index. 0.115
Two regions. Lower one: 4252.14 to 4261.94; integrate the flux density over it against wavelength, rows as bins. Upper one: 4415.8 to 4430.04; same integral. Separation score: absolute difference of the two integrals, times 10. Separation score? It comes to 203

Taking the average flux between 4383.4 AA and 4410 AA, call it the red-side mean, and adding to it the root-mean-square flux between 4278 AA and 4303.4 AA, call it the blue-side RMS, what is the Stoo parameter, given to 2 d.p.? 5.66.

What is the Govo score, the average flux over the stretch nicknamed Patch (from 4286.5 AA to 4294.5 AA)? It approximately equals 2.61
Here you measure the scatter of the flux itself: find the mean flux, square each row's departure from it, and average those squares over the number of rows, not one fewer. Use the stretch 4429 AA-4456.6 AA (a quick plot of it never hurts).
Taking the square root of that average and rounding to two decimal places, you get 0.10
